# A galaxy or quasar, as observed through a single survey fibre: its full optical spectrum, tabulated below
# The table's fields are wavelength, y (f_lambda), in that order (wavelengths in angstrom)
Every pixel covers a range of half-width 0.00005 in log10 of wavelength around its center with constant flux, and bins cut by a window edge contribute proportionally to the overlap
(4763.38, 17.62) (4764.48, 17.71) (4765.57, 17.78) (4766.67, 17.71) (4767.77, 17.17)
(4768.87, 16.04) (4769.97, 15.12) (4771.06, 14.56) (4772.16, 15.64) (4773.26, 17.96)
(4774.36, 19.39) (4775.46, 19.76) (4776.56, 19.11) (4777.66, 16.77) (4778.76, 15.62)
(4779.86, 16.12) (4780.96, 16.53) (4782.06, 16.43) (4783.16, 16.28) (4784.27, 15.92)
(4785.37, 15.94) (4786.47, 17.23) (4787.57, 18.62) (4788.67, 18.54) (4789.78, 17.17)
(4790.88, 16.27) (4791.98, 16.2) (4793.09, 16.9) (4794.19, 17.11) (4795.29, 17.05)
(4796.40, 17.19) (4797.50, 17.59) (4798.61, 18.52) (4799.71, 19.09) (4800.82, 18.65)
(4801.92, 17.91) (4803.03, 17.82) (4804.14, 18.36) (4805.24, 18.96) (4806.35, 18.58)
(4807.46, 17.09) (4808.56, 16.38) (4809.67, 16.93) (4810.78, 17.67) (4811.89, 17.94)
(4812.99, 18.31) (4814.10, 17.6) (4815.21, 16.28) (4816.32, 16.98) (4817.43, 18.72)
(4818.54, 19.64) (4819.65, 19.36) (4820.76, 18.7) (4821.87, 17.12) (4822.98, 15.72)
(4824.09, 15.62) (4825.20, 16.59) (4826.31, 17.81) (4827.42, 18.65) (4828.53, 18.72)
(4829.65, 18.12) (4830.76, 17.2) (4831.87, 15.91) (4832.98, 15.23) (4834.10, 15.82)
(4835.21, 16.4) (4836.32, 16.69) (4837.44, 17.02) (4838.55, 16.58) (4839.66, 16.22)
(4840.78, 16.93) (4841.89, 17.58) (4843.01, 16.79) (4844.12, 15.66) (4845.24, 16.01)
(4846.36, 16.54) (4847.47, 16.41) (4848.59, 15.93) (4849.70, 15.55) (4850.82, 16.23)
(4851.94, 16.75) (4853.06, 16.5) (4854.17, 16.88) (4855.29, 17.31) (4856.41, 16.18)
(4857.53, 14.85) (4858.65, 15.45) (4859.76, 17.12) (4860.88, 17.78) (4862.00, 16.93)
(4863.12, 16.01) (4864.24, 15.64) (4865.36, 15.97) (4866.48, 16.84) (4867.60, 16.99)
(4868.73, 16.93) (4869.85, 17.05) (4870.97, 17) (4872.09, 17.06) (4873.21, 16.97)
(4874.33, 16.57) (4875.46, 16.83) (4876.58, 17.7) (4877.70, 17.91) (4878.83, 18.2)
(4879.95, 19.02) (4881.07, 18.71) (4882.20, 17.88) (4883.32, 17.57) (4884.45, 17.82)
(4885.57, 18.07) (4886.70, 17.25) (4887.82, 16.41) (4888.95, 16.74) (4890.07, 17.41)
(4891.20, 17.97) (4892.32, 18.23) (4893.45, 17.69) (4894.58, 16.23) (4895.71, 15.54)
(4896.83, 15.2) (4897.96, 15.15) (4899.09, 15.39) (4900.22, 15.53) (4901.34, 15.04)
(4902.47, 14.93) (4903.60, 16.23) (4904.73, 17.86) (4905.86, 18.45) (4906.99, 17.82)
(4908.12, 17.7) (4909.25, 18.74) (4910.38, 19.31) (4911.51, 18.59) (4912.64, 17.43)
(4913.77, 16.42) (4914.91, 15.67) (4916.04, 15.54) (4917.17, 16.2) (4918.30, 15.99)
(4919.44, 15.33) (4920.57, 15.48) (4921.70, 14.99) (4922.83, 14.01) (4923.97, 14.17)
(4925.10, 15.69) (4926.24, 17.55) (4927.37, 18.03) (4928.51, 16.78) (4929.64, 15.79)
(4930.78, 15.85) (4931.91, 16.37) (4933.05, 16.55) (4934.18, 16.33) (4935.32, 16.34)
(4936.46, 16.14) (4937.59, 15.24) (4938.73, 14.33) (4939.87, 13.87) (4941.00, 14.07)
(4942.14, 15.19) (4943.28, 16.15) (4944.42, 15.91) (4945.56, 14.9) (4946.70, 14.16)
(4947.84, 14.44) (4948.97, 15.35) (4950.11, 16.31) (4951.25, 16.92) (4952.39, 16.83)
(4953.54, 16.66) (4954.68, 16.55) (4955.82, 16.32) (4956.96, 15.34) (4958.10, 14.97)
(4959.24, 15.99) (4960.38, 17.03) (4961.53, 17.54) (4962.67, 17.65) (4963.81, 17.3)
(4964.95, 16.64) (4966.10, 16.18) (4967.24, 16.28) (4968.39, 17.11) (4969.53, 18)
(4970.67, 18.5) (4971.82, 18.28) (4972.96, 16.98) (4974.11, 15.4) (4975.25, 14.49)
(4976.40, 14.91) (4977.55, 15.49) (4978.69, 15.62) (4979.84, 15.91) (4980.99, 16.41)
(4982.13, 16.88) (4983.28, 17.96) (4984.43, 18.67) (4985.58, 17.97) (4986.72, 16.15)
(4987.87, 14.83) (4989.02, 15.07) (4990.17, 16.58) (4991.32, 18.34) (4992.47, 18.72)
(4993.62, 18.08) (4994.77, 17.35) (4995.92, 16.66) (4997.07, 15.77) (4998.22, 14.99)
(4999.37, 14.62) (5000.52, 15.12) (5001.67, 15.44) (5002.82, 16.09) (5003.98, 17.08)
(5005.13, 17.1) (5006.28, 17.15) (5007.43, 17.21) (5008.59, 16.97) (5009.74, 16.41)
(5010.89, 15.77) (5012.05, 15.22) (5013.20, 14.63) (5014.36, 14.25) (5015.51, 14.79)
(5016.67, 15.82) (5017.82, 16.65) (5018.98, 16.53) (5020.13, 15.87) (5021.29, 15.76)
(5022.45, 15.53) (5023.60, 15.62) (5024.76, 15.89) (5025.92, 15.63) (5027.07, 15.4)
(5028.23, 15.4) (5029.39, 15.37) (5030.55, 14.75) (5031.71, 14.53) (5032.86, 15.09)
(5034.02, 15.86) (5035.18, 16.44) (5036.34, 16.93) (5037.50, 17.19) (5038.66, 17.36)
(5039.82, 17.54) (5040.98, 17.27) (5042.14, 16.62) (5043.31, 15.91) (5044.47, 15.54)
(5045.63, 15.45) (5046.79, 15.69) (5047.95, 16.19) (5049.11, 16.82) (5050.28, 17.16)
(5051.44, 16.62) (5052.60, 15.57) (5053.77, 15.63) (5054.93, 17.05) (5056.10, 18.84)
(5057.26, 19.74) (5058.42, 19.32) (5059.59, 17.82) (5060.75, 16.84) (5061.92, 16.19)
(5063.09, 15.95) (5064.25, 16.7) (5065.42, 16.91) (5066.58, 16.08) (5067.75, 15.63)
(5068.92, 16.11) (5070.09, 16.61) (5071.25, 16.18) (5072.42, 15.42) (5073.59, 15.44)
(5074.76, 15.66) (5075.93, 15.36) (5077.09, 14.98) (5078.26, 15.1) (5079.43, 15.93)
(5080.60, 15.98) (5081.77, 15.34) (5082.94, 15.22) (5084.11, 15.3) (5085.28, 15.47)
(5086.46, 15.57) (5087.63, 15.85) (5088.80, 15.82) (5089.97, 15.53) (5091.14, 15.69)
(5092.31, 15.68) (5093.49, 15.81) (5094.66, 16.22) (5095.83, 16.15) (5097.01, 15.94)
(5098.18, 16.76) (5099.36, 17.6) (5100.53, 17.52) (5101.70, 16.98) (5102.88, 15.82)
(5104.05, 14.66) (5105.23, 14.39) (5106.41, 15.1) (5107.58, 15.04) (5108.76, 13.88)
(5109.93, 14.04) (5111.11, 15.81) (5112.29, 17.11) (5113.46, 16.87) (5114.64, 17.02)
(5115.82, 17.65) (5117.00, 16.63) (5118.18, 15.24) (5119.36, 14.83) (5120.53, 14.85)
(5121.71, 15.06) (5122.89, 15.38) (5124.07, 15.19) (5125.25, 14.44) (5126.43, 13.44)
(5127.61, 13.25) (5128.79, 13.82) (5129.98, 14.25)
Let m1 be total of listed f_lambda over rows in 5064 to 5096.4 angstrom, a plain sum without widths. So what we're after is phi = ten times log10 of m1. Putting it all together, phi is 26.5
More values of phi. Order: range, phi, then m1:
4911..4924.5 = 22.8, 190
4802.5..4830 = 26.5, 444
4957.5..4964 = 20.0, 100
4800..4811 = 22.5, 178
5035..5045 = 21.8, 151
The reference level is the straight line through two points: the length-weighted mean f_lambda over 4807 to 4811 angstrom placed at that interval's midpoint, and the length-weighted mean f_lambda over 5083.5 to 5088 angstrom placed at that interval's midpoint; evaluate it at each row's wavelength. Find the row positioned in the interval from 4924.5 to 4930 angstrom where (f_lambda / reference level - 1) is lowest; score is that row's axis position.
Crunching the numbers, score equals 4925.10 angstrom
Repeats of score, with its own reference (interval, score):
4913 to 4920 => 4919.44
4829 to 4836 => 4832.98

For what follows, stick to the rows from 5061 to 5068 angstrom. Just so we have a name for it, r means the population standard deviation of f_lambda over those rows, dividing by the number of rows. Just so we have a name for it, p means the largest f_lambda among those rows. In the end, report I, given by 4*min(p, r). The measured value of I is 1.7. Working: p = 16.91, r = 0.4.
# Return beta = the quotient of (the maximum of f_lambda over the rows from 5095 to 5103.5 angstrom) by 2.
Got 8.80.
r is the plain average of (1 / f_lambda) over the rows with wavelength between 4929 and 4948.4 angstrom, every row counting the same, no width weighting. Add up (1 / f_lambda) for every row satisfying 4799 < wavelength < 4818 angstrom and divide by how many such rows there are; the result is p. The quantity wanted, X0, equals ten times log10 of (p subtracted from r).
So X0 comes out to -20.4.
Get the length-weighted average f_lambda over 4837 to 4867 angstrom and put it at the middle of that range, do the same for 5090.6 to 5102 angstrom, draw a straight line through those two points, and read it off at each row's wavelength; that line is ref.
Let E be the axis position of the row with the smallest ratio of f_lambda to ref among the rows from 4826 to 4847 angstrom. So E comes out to 4832.98 angstrom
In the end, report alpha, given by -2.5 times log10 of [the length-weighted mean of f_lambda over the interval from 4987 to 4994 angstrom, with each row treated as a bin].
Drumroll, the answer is -3.07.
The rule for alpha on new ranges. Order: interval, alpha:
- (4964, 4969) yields -3.05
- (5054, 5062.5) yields -3.13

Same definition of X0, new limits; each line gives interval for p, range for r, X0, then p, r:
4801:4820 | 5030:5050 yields -22.2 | 0.0560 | 0.0620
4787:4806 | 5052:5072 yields -25.1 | 0.0564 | 0.0595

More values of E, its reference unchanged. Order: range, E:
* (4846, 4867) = 4857.53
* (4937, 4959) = 4939.87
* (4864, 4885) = 4864.24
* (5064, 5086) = 5077.09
